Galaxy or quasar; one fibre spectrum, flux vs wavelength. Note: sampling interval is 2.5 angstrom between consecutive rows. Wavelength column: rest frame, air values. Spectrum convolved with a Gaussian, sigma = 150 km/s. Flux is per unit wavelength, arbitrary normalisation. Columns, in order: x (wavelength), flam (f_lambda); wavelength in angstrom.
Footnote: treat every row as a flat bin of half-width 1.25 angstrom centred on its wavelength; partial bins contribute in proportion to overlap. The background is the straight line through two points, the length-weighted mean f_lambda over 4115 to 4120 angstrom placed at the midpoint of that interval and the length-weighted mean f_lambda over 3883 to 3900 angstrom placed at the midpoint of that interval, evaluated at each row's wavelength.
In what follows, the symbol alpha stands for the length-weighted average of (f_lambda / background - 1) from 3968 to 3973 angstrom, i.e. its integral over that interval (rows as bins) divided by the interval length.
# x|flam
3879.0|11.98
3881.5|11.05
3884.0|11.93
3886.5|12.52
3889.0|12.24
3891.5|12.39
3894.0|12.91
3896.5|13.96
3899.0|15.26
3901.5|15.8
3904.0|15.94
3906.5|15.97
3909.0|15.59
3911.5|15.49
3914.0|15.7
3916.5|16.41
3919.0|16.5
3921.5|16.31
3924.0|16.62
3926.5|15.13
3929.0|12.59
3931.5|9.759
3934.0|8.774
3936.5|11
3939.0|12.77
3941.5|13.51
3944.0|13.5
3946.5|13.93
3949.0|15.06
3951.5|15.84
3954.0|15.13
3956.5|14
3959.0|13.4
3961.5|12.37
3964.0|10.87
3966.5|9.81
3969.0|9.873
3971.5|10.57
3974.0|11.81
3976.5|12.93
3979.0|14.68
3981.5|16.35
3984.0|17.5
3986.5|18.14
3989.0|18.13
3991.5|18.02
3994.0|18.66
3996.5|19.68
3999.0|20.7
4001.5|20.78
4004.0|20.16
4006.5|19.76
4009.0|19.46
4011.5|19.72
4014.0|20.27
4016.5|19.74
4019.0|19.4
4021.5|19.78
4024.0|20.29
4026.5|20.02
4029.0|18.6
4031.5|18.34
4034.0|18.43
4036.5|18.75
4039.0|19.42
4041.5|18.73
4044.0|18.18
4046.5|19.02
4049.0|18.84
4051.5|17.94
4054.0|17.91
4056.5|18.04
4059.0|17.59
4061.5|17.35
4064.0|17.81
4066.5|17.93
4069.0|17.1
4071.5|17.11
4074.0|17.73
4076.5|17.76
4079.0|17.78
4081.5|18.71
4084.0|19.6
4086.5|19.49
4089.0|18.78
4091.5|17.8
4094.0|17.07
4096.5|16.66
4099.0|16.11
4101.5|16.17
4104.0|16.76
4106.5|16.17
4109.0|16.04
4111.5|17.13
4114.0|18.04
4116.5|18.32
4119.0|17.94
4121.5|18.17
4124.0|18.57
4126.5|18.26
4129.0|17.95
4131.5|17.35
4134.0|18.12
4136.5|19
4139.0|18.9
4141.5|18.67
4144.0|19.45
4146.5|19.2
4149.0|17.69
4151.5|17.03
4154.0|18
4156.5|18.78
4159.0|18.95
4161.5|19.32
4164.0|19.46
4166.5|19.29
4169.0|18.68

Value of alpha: -0.3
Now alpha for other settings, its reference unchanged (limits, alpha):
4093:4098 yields 0.0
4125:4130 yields 0.0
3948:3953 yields 0.1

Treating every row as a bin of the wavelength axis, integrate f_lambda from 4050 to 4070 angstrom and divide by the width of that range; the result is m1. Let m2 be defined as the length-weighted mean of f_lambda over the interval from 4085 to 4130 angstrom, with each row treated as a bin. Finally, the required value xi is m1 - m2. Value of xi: 0.2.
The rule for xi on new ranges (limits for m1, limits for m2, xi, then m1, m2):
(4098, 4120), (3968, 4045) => -1.0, 17.0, 18.0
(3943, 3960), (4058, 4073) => -3.0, 14.4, 17.5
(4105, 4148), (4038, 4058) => -0.4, 18.1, 18.5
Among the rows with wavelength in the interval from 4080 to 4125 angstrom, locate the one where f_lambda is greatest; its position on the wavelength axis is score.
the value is 4084.0 angstrom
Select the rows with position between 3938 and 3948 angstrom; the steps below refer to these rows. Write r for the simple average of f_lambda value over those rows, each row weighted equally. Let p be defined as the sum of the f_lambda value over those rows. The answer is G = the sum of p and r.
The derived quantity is 67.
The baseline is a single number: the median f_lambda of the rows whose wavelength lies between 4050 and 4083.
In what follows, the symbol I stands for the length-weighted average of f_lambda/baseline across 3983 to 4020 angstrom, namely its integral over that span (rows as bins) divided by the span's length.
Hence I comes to 1.09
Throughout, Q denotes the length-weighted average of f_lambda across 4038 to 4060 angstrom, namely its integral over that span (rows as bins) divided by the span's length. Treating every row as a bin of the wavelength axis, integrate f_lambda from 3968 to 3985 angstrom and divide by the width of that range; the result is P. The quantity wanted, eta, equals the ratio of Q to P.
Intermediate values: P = 13.4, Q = 18.4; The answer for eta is 1.38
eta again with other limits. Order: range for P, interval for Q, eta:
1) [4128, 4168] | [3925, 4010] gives 0.80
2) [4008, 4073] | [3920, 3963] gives 0.72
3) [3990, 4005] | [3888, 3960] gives 0.72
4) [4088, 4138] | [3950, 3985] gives 0.75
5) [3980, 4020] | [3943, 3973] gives 0.67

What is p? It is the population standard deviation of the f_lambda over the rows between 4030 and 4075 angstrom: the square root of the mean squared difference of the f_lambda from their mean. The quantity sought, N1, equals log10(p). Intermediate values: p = 0.6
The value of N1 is -0.20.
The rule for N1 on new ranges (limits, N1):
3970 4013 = 0.49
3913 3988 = 0.40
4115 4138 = -0.37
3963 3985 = 0.43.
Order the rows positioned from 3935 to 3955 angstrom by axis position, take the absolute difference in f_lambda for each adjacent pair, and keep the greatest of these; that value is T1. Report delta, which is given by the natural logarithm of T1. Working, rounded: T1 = 1.77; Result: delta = 0.6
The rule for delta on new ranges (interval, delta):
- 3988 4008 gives 0.0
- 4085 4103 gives 0.0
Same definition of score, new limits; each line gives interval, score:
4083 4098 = 4084.0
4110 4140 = 4136.5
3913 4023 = 4001.5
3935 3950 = 3949.0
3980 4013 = 4001.5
